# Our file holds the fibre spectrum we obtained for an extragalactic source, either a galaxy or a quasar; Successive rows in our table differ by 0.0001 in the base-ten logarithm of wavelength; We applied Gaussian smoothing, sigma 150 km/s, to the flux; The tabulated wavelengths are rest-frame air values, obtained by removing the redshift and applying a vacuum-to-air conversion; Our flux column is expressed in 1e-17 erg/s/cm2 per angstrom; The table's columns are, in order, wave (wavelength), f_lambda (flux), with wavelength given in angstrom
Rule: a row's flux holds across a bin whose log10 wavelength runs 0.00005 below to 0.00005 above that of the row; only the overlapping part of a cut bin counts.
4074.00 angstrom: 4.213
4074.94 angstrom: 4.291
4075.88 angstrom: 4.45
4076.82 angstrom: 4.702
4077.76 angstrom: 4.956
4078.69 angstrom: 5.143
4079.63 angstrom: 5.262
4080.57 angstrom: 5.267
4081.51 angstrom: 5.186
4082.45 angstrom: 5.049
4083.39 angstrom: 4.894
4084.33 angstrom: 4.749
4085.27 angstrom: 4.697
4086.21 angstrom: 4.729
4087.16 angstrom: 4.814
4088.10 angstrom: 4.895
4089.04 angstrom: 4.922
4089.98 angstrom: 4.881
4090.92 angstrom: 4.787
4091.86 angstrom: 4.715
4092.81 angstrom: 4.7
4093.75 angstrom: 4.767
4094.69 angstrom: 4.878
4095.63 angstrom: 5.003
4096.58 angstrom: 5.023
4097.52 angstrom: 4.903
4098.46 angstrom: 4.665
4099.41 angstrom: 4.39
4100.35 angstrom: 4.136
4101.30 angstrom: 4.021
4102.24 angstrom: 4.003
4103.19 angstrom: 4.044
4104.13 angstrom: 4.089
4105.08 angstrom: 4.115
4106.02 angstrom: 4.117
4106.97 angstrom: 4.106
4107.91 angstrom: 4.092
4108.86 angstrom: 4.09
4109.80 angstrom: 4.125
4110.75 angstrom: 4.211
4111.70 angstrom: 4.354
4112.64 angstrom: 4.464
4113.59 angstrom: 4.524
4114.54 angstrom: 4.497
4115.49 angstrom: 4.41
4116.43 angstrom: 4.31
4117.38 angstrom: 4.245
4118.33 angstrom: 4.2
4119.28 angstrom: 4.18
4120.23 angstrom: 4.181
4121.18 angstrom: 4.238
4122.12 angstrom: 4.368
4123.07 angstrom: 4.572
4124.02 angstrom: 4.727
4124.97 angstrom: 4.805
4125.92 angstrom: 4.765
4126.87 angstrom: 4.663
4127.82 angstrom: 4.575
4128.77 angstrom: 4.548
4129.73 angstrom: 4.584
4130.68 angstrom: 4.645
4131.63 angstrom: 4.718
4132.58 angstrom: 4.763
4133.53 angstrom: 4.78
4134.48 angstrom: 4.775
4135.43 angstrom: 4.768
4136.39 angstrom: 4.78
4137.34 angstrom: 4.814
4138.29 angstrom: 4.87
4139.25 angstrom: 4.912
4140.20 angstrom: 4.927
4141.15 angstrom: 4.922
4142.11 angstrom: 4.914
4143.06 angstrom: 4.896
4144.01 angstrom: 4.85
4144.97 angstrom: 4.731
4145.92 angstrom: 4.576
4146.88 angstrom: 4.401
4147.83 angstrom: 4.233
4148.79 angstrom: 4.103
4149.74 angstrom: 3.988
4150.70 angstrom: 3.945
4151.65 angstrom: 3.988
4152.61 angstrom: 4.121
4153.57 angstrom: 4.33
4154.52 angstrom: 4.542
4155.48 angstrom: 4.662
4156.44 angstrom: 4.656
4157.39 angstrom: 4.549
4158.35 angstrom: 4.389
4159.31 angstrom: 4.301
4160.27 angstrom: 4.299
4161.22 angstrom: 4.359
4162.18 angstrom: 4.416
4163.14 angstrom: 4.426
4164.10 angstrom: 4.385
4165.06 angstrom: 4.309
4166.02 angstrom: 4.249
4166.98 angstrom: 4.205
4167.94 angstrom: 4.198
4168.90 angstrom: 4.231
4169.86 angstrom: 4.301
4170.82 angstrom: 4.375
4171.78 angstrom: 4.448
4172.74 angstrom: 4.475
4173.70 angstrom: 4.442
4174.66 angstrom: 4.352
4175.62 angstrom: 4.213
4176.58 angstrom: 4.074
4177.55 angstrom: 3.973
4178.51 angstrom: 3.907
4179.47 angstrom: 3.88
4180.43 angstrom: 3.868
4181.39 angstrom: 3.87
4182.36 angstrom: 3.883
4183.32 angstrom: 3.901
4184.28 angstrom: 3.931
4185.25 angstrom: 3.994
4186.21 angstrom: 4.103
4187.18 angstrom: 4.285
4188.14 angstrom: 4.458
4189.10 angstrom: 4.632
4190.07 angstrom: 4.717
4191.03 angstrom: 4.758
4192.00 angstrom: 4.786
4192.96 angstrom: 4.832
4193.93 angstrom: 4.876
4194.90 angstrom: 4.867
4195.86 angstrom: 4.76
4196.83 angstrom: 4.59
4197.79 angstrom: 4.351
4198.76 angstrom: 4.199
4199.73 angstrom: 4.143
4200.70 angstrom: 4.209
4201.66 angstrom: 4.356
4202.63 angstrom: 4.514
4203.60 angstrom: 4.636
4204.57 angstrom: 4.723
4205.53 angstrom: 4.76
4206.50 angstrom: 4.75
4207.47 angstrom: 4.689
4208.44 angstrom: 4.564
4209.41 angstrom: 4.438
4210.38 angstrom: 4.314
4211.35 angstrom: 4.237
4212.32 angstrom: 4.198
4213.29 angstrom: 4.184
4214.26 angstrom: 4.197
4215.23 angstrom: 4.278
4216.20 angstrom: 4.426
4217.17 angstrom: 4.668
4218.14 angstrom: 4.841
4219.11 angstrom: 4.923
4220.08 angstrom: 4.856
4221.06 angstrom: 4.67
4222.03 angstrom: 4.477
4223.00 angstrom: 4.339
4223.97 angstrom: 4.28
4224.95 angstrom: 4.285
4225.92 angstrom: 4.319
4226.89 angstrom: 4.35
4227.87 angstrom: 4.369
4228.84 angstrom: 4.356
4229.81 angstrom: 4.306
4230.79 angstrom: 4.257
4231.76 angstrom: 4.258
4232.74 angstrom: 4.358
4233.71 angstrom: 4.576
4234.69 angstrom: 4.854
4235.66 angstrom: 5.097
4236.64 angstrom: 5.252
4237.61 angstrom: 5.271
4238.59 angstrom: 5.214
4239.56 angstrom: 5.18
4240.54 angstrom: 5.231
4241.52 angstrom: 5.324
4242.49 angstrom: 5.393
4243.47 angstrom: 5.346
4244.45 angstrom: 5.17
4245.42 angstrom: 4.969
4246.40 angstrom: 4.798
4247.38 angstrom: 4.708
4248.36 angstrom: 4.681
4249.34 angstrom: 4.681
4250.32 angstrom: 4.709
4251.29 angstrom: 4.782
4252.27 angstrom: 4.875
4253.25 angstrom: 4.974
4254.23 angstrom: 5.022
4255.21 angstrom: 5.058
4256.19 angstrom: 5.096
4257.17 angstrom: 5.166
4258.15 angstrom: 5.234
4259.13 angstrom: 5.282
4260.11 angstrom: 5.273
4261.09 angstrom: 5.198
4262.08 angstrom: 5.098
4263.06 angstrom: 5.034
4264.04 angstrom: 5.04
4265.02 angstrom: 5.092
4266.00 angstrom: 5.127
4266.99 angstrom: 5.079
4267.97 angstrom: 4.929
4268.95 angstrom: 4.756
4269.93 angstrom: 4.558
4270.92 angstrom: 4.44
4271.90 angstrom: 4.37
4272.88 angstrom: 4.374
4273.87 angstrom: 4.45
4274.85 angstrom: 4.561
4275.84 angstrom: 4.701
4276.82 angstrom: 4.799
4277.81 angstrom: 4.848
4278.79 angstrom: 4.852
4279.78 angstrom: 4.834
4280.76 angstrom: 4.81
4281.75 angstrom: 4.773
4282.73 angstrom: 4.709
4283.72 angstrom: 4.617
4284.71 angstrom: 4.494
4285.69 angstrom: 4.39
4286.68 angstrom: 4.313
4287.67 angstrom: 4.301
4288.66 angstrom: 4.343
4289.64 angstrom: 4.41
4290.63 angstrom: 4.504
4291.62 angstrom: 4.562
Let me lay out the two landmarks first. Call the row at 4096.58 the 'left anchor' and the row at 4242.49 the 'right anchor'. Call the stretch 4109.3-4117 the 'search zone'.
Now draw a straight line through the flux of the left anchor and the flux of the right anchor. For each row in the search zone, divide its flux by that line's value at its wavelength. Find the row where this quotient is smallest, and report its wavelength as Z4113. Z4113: 4109.80 angstrom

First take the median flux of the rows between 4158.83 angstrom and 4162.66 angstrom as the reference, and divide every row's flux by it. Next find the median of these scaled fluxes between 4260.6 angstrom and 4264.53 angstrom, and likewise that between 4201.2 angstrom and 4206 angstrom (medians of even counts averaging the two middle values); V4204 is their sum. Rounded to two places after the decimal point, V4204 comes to 2.24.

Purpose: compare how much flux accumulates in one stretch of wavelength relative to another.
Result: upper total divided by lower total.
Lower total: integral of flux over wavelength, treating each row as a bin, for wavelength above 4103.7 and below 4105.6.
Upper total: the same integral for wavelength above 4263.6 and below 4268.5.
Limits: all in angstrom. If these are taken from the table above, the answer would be 3.2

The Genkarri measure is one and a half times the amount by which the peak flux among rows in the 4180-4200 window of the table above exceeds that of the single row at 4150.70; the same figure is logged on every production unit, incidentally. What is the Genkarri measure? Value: 1.4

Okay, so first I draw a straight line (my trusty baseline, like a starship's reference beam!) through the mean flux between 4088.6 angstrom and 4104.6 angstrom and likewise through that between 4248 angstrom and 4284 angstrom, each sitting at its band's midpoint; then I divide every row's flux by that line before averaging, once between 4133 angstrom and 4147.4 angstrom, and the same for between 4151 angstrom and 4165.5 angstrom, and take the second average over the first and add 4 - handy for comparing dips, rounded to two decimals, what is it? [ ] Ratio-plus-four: 4.91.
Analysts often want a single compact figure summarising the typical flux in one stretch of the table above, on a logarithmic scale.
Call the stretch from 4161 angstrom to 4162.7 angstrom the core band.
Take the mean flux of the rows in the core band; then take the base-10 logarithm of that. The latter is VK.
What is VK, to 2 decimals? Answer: 0.64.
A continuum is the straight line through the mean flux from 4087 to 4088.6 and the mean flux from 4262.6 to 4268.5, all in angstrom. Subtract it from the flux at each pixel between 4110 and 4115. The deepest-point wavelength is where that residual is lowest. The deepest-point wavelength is 4110.75 angstrom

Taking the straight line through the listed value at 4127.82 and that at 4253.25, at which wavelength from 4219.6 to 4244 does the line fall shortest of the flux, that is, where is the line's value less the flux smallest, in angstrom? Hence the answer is 4242.49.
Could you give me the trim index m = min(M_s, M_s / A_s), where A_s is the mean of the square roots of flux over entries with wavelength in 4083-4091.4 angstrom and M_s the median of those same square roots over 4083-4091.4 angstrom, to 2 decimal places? 1.00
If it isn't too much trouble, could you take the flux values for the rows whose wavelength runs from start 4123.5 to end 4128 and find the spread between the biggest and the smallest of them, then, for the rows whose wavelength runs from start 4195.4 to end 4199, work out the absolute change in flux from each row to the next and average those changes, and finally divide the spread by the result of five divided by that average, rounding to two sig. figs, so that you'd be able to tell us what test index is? 0.0086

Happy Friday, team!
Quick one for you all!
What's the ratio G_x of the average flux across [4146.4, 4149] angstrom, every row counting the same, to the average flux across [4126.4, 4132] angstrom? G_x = 0.92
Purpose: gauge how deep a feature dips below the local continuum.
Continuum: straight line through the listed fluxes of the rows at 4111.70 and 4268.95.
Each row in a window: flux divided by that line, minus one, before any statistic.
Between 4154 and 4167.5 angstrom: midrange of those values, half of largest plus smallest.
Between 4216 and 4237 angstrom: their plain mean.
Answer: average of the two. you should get -0.016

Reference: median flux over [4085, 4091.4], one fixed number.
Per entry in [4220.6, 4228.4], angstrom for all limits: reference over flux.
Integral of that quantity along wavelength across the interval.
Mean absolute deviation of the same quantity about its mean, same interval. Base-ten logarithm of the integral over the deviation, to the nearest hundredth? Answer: 2.58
